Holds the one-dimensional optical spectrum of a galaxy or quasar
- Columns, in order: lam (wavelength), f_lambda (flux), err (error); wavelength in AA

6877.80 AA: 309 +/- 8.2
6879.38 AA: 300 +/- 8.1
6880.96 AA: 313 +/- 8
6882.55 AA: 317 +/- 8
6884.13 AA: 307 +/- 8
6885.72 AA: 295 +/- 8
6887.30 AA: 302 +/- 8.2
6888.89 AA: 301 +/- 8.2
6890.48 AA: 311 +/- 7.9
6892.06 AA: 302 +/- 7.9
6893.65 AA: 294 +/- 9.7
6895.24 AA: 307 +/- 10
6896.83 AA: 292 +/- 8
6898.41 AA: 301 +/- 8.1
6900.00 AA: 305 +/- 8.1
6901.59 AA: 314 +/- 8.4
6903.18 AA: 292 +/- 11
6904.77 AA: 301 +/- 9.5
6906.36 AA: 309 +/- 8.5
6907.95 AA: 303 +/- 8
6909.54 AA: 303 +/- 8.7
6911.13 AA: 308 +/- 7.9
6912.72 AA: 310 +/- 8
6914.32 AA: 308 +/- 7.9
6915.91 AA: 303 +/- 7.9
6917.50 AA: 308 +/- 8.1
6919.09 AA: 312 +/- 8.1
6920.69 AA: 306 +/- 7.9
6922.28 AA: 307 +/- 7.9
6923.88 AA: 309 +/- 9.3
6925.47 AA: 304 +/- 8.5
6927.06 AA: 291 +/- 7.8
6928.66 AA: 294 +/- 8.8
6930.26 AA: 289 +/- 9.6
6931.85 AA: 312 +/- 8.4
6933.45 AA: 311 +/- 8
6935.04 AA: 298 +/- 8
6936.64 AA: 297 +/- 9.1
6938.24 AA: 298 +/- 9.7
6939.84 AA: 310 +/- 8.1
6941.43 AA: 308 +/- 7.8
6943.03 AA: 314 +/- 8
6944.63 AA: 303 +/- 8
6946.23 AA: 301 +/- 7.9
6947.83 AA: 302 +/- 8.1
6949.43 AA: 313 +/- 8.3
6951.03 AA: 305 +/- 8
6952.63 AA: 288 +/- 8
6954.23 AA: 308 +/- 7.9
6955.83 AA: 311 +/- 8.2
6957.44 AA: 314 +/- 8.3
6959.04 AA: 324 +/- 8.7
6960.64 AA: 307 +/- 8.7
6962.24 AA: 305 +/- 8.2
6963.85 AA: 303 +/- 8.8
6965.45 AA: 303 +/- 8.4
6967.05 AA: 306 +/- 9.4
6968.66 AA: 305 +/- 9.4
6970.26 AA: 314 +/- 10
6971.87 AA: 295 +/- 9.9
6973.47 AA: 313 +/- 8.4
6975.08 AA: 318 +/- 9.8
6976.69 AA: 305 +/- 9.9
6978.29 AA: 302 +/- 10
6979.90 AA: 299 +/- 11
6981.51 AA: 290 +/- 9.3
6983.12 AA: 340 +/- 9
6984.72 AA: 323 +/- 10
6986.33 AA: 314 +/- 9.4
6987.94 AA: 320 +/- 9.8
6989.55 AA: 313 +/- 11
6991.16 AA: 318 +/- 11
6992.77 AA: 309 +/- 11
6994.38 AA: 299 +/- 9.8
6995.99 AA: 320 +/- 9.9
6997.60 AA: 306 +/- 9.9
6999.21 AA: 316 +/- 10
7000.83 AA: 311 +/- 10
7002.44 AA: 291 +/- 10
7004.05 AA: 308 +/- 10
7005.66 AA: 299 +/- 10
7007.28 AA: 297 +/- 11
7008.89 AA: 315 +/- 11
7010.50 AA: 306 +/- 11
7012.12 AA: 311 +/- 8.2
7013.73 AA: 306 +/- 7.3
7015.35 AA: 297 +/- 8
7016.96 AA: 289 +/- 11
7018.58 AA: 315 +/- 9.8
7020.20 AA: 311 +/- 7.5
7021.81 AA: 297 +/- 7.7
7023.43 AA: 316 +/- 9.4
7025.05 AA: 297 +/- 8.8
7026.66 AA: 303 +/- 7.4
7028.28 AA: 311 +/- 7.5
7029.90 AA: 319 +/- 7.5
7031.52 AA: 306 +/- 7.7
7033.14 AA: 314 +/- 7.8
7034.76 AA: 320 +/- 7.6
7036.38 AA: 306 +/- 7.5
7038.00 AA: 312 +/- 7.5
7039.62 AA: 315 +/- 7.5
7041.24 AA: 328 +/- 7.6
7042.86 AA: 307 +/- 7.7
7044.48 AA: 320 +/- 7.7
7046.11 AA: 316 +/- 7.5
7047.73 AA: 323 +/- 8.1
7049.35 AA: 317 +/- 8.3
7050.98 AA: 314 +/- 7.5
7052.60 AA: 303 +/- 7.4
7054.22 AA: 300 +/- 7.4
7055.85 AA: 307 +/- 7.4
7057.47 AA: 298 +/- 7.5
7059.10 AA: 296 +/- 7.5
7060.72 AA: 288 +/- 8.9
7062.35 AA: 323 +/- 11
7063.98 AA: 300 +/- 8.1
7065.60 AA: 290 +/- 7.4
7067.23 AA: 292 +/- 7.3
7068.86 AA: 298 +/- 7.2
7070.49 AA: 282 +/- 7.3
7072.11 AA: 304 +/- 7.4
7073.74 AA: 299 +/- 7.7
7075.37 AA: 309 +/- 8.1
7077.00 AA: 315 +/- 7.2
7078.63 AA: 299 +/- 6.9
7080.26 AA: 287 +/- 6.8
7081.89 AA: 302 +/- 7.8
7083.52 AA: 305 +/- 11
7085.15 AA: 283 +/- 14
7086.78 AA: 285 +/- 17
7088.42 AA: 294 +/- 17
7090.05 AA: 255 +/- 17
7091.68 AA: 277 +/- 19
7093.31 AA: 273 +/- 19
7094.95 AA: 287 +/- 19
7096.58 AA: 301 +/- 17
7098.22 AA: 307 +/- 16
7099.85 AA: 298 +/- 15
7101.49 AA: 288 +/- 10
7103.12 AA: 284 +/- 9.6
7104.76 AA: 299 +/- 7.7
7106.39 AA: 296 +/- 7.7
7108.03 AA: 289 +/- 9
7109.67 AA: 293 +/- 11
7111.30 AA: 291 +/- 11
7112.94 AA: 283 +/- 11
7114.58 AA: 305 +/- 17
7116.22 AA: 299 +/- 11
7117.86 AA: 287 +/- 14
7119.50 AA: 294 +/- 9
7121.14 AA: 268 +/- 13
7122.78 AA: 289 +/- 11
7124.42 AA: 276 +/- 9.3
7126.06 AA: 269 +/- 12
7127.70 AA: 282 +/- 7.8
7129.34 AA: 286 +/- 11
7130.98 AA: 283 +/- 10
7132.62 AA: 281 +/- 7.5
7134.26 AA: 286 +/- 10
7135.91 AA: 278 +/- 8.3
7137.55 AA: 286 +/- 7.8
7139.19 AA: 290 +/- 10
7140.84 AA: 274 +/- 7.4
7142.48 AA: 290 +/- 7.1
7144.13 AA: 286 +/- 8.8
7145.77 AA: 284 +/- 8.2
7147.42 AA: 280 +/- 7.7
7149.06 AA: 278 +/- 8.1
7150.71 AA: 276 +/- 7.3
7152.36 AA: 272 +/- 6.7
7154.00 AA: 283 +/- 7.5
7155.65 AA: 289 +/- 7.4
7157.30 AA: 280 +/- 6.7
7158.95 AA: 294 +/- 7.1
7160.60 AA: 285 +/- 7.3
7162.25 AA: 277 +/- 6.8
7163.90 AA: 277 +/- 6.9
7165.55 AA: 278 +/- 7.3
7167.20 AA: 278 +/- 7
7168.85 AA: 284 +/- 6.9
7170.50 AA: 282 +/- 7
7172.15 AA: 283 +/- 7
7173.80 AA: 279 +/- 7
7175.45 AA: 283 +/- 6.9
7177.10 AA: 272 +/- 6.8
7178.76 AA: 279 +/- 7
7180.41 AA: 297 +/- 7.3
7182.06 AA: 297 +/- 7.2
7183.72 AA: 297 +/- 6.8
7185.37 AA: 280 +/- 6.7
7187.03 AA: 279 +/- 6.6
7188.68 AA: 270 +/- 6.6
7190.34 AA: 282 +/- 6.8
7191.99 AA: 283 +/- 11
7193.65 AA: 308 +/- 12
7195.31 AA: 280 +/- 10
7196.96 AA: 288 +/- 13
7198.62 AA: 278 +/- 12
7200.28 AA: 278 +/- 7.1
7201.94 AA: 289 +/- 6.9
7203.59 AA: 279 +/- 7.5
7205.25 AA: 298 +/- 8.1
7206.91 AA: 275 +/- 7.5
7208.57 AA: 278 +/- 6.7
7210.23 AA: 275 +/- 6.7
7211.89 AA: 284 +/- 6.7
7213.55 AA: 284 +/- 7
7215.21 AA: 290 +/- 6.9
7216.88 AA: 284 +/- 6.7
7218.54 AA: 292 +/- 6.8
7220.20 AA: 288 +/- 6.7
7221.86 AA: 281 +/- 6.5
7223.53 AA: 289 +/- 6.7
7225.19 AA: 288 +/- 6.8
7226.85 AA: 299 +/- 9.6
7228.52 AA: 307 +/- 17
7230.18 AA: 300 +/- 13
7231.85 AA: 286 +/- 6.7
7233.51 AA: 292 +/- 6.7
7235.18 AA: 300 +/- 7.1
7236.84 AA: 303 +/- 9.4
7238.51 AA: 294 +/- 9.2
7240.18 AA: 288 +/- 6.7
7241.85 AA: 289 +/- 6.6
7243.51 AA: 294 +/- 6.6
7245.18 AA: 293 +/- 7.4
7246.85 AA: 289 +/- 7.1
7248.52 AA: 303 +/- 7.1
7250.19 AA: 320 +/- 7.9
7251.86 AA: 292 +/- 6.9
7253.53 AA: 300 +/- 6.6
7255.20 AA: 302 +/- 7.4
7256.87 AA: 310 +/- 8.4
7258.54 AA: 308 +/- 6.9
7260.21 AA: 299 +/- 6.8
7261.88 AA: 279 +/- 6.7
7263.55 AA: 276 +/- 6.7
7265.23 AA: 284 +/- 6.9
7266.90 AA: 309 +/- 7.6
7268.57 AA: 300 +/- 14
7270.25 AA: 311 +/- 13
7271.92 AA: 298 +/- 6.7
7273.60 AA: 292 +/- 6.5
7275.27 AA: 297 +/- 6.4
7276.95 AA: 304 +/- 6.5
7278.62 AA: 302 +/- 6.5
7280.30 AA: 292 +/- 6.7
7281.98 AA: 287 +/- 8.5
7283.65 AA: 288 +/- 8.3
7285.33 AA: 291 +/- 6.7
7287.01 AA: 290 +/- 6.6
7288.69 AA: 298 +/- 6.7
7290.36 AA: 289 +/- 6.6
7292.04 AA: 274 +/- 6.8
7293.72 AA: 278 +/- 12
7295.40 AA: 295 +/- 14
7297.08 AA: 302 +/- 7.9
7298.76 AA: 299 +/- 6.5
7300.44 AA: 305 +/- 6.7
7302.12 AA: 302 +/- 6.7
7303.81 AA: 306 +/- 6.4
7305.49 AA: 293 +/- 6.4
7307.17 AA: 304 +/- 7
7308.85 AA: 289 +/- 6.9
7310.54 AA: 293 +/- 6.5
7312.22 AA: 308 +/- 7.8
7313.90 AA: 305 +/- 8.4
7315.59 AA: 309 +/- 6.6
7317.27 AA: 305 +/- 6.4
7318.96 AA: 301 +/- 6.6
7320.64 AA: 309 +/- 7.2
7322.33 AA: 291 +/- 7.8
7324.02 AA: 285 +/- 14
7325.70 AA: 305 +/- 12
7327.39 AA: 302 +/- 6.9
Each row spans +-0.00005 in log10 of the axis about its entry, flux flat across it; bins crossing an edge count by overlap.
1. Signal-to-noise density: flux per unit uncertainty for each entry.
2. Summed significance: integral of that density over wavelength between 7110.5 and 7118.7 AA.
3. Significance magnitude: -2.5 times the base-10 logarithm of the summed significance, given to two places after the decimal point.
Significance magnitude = -5.71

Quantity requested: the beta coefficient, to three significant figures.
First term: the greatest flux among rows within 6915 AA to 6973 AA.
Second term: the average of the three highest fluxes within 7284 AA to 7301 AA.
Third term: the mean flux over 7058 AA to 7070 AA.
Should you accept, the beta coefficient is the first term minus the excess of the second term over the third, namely 320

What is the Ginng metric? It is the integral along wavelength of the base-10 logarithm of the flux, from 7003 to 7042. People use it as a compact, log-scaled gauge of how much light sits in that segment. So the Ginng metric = 97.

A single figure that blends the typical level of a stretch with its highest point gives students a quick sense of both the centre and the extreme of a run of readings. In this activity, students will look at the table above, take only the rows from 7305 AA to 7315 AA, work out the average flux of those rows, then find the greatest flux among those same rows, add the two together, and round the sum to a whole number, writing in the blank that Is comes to 607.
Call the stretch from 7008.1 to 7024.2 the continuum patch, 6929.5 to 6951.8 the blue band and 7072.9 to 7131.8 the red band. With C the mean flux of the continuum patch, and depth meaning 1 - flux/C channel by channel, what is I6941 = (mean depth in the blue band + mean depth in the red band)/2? 0.030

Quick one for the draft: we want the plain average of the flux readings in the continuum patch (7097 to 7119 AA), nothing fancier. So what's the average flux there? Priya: 294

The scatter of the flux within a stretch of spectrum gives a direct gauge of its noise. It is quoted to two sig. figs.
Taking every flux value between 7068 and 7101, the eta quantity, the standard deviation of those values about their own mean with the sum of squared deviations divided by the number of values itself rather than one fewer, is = 14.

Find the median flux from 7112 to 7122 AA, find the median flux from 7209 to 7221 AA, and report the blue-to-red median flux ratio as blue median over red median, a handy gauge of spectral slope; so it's 1.02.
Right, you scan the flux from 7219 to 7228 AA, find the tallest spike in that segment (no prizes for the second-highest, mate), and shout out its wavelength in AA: 7226.85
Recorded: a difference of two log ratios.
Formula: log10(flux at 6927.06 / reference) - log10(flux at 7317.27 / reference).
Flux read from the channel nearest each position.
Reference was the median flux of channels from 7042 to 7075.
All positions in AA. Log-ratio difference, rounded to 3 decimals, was -0.020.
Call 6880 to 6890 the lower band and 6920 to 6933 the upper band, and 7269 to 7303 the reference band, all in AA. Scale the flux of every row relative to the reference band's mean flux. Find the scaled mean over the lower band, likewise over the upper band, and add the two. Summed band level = 2.06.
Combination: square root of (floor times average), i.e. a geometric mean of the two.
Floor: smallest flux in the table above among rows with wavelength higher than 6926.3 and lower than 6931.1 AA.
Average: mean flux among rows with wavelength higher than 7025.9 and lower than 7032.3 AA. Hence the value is 299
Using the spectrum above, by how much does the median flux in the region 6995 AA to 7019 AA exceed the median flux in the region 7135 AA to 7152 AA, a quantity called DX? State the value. 24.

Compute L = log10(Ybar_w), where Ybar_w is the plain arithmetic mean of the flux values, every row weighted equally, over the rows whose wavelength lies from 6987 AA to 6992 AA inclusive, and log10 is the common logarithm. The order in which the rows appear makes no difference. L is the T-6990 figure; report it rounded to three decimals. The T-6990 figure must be 2.501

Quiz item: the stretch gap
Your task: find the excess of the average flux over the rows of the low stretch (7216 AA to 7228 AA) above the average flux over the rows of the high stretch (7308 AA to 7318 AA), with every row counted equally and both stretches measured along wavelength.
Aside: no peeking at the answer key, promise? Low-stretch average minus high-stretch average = -13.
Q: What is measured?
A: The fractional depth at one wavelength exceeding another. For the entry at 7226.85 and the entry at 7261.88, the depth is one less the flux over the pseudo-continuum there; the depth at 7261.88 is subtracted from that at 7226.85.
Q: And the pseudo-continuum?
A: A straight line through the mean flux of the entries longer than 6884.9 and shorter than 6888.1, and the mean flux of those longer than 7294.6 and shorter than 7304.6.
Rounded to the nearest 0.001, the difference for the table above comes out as -0.067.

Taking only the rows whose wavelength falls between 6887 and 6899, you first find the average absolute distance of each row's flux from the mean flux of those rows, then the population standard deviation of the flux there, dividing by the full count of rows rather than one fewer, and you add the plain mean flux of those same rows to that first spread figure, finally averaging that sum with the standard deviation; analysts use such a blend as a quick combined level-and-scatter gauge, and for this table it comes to 156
